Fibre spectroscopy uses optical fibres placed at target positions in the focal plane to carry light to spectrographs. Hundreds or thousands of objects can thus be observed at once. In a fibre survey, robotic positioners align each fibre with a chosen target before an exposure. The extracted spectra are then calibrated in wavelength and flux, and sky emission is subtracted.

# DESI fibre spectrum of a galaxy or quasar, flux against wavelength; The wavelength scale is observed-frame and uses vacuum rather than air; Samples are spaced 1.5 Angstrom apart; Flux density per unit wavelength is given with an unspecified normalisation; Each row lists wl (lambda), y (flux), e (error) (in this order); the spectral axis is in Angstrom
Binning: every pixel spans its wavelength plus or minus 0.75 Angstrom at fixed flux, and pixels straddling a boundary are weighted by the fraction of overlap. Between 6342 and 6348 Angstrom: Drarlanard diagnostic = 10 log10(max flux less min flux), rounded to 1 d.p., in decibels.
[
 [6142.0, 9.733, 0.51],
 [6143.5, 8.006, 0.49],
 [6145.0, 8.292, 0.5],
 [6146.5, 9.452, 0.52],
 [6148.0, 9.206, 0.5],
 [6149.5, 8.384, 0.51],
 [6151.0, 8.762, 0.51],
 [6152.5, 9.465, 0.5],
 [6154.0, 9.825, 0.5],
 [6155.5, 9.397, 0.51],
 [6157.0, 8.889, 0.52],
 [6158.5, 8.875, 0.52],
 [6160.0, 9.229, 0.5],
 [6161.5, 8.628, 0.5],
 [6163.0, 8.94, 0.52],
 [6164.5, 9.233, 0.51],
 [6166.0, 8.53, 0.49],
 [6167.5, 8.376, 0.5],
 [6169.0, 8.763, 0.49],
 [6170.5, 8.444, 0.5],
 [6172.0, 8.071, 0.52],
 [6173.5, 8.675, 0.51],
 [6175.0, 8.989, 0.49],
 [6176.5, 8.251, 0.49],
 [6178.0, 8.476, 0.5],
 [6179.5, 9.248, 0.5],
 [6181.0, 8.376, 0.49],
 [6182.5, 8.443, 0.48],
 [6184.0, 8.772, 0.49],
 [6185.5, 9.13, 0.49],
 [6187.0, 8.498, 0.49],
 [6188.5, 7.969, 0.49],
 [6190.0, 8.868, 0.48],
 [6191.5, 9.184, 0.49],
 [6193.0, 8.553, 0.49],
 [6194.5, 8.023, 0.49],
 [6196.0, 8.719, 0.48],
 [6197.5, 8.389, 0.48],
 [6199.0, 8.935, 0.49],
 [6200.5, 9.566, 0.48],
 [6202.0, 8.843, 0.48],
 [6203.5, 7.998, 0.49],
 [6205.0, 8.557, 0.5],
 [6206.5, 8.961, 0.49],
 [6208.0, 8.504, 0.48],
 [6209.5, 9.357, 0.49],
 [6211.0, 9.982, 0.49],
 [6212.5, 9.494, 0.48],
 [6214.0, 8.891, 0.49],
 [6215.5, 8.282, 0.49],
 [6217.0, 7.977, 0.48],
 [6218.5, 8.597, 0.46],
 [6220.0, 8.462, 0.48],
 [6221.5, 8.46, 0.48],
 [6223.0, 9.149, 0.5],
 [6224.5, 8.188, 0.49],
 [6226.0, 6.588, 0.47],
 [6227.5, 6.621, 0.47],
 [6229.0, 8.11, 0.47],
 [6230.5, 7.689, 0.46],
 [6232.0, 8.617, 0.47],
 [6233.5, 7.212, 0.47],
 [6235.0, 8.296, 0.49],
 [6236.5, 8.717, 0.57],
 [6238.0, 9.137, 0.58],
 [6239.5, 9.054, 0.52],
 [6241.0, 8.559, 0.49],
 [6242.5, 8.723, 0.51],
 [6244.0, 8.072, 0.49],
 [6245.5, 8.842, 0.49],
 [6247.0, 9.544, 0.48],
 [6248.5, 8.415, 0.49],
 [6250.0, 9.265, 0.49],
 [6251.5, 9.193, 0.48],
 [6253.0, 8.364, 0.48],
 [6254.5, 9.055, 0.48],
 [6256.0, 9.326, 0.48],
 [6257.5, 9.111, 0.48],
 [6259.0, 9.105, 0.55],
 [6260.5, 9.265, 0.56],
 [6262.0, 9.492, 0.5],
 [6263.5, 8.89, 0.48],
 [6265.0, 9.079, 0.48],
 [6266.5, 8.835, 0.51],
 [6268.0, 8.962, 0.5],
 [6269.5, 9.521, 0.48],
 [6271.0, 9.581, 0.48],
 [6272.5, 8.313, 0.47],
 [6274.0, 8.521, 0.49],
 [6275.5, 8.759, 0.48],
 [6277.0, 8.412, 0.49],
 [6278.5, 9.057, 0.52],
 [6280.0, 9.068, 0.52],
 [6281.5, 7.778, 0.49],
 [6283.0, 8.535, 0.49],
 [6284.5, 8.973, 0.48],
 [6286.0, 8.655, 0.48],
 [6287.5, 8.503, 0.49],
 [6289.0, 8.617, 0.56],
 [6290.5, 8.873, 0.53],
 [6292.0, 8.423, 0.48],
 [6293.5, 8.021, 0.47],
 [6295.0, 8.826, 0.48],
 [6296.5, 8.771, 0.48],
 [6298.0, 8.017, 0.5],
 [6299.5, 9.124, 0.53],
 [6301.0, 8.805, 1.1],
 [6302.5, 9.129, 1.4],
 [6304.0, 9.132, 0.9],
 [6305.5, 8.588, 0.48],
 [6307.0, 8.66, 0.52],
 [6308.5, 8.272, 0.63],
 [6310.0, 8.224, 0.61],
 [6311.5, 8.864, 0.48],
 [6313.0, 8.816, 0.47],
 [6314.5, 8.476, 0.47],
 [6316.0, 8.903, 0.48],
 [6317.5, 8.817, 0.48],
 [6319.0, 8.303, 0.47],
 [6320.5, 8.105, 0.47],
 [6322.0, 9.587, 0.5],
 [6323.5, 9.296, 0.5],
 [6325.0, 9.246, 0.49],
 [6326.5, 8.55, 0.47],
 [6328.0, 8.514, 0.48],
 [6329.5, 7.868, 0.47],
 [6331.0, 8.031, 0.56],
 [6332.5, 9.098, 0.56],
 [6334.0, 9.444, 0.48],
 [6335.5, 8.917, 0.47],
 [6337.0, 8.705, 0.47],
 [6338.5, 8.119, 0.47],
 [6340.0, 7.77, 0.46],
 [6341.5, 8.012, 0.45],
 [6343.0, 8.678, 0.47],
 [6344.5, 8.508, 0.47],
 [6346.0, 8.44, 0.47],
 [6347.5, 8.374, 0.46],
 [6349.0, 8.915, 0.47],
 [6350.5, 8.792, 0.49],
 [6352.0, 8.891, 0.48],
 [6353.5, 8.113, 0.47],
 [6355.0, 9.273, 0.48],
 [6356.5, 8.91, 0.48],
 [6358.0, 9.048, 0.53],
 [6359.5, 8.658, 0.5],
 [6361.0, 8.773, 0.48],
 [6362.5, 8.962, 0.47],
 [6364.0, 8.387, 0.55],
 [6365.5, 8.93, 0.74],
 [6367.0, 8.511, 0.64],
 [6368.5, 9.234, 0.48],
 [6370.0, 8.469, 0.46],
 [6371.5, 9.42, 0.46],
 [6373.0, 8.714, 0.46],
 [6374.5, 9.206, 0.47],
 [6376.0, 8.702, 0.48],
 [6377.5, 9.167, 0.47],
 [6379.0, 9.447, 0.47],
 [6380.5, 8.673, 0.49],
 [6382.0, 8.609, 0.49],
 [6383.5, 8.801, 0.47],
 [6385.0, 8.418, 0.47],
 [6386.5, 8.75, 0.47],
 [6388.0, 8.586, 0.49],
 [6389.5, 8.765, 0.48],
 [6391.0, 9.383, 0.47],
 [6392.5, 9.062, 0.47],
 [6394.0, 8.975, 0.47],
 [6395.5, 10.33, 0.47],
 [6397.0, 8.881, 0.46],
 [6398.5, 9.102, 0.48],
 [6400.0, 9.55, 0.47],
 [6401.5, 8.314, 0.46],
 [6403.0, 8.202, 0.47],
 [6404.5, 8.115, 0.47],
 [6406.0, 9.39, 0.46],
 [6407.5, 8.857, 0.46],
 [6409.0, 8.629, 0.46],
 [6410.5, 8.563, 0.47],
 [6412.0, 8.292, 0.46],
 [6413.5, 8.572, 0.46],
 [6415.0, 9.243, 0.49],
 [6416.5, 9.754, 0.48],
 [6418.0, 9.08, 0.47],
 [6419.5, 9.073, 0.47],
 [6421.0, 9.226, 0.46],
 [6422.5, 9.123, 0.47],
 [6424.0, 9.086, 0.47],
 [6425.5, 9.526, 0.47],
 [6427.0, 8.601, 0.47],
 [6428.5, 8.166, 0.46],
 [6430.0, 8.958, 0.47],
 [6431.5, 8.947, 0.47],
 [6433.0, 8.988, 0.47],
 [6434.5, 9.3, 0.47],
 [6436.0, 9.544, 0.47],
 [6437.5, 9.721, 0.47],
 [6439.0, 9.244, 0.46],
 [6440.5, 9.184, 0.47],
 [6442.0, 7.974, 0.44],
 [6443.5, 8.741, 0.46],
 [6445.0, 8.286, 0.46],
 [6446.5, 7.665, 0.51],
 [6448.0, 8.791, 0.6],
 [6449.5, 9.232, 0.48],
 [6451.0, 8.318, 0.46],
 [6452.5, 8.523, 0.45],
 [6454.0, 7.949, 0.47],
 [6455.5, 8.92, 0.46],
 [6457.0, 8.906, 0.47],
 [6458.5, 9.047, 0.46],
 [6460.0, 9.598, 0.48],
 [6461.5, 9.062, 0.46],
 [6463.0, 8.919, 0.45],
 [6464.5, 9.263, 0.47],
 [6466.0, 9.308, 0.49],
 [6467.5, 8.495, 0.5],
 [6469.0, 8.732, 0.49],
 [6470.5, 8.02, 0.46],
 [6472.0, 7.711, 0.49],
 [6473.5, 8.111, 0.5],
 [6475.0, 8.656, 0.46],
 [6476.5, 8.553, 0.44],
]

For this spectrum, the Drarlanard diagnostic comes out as -5.2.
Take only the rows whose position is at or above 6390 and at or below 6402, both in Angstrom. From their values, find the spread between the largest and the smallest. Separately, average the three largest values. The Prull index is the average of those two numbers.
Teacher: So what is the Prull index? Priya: 5.9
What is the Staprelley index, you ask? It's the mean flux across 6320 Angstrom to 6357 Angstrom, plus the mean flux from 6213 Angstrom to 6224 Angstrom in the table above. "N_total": 17.2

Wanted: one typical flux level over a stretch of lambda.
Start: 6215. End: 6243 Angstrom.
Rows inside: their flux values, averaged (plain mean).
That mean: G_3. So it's 8.23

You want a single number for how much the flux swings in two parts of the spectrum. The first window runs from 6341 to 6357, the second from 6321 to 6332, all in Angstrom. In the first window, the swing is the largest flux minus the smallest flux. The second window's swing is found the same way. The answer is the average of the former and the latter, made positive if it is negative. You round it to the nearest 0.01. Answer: 1.49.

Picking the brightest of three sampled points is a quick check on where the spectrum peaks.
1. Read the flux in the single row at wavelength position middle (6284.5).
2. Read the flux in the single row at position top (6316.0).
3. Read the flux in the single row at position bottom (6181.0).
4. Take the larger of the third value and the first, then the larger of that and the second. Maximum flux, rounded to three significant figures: 8.97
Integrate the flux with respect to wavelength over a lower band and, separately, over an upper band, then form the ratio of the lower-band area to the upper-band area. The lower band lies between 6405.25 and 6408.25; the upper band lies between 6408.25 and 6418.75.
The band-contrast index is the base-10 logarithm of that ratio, -0.5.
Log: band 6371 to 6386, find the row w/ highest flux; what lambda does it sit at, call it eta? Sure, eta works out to 6379.0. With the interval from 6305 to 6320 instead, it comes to 6316.0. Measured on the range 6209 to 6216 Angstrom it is 6211.0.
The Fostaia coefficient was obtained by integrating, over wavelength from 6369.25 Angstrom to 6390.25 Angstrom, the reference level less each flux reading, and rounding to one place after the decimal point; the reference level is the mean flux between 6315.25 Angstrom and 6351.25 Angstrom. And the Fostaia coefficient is -4.5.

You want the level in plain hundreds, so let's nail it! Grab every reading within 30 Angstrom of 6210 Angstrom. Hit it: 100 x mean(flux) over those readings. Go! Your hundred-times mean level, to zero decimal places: 853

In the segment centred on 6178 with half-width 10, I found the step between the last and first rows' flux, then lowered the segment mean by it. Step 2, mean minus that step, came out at 8.9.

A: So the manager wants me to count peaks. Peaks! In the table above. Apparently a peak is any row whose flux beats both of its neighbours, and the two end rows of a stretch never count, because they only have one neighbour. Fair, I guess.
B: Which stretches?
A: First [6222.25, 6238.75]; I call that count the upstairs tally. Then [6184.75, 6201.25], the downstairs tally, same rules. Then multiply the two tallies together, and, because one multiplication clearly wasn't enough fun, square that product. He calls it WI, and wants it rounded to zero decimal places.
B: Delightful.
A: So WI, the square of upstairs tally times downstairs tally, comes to 16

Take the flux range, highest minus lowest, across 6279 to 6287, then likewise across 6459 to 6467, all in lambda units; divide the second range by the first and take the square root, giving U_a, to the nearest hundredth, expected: 0.73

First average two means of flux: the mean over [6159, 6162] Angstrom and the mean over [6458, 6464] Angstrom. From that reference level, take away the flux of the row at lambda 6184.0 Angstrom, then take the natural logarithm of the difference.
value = -1.3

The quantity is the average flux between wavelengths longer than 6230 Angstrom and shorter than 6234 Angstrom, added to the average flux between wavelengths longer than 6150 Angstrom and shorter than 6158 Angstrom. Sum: 17.1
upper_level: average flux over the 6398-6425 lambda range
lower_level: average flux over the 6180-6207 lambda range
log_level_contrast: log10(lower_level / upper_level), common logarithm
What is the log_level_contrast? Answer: -0.012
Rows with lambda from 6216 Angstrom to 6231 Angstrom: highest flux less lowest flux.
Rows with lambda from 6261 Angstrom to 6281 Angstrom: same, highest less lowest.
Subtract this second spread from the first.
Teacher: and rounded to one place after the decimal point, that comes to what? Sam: 1.3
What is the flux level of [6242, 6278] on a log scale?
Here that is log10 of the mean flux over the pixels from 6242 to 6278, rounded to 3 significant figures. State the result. 0.952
